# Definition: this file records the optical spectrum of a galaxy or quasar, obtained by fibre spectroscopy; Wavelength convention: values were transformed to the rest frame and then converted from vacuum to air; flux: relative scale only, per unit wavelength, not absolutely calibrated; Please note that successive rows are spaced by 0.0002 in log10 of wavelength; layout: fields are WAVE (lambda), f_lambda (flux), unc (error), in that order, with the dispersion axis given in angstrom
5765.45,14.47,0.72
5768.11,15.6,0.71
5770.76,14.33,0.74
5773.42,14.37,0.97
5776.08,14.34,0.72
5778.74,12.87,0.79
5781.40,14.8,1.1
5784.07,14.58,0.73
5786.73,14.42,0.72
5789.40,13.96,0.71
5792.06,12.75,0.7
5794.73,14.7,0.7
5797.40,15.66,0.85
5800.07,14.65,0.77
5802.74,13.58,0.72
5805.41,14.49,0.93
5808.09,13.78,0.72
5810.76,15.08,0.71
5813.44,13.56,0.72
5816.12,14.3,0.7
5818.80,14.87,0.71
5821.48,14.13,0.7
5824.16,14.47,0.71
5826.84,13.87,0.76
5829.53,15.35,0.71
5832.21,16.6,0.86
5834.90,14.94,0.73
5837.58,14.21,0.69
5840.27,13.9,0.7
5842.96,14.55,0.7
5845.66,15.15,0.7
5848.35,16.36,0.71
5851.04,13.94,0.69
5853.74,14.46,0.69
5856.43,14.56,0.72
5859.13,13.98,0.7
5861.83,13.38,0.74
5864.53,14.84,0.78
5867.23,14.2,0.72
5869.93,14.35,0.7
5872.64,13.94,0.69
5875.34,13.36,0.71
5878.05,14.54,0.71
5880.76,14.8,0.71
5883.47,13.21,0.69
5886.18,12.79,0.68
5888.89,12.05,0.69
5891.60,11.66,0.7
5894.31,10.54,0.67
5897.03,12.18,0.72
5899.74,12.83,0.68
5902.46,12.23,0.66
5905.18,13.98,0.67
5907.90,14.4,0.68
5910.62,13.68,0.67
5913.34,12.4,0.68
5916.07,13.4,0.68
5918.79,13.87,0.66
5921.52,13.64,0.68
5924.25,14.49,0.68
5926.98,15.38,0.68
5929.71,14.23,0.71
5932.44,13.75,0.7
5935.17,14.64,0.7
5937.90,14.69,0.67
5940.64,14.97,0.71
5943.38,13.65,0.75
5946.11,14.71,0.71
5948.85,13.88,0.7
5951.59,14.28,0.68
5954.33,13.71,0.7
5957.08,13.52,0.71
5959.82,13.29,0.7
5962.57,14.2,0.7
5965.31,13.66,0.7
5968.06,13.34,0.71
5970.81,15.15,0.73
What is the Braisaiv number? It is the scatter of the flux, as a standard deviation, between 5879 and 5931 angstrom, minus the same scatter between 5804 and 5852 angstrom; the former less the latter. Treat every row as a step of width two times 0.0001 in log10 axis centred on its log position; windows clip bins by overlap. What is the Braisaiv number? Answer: 0.4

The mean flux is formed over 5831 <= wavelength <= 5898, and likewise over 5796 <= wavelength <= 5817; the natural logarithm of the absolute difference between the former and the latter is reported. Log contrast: -0.8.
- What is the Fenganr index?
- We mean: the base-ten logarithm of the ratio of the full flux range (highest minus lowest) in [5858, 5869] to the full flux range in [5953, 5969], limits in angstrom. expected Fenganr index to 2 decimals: 0.21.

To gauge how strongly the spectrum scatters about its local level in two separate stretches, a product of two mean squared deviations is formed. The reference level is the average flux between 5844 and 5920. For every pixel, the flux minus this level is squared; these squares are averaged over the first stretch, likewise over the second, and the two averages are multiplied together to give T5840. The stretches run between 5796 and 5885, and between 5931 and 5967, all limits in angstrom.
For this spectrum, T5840 0.6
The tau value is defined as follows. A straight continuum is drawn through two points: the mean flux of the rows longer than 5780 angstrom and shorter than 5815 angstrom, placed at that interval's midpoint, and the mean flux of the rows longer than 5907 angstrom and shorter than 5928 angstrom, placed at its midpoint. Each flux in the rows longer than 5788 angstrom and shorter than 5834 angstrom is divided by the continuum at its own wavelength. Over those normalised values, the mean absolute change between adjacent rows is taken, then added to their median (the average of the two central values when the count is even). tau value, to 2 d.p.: 1.09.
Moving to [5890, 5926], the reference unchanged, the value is 1.03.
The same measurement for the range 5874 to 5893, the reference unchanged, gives 1.00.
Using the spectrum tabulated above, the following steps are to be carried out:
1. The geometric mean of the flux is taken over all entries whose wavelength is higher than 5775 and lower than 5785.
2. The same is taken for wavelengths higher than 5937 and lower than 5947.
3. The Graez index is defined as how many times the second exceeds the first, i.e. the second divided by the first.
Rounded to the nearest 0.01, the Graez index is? 1.03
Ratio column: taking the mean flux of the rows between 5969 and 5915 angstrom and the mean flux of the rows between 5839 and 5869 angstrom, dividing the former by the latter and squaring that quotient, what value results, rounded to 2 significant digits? 0.94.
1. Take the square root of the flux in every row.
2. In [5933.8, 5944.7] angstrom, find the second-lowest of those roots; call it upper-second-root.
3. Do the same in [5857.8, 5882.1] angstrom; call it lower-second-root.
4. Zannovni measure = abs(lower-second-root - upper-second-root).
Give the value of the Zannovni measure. 0.168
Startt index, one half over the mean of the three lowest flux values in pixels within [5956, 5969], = 0.0374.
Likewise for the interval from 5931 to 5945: 0.0357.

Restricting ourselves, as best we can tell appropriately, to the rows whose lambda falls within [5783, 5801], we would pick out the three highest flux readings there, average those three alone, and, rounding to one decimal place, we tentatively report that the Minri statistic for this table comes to 15.0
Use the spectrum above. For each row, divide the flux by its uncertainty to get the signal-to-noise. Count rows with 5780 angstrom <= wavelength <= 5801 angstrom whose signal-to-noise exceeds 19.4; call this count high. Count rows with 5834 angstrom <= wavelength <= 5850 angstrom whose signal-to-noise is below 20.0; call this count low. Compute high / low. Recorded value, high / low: 4.0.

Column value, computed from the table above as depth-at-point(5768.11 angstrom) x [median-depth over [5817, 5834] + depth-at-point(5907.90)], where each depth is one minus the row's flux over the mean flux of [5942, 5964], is 0.011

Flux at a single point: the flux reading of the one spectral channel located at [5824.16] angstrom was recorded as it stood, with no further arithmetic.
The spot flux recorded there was 14.47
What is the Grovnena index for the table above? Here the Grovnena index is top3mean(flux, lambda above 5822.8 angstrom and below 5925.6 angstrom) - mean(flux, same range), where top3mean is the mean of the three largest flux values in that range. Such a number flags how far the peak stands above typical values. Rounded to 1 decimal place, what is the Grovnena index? 2.2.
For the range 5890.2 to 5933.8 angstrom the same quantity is 1.5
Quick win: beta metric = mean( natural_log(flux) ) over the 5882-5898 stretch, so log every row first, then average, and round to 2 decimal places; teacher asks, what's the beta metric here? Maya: 2.49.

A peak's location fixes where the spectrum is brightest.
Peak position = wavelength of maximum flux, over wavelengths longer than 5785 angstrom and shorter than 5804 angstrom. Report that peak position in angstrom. 5797.40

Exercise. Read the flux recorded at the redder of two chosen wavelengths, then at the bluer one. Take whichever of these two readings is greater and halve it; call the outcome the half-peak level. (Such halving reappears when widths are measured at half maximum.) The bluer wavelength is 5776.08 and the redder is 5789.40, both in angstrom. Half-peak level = 7.17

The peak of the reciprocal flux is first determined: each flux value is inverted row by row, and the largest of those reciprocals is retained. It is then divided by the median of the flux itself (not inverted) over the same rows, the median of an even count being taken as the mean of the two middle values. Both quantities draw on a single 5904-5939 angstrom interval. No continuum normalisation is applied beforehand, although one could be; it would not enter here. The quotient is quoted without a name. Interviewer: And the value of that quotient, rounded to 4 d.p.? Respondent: 0.0058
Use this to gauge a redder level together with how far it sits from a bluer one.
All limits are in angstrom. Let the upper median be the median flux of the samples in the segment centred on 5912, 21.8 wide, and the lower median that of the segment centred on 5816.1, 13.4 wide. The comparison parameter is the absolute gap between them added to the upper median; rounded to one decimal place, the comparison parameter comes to 14.3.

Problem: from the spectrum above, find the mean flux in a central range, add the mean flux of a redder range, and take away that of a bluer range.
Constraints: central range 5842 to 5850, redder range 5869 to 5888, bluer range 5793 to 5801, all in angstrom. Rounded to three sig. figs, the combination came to 14.2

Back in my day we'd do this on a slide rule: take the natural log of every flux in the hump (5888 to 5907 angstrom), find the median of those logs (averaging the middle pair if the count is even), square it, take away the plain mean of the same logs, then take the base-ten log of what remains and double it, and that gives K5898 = 1.15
